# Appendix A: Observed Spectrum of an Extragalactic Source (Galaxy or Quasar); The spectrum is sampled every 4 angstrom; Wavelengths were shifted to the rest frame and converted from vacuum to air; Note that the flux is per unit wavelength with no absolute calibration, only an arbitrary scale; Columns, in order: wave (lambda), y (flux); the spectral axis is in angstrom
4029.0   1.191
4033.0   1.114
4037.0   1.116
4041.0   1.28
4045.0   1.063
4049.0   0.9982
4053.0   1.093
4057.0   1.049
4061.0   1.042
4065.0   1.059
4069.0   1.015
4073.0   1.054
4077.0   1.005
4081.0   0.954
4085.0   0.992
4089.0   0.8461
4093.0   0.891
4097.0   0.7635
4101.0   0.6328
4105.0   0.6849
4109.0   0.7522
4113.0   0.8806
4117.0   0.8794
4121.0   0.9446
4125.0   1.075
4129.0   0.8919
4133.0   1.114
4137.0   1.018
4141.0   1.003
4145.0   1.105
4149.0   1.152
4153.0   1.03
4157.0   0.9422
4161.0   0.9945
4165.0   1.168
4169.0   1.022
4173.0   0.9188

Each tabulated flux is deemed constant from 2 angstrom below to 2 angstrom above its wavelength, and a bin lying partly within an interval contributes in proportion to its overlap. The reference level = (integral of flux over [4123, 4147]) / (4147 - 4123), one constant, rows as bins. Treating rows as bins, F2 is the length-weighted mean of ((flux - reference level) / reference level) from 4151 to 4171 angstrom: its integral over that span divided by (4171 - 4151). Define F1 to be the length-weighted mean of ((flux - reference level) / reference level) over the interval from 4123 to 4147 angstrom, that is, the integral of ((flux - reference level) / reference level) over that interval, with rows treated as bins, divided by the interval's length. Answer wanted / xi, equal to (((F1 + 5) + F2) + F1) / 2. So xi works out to 2.50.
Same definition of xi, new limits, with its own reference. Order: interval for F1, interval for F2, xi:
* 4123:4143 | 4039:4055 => 2.52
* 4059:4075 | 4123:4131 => 2.48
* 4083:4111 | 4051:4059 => 2.29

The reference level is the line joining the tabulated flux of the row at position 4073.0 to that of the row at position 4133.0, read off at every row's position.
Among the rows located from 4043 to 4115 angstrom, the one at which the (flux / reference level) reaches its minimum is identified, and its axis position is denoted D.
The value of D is 4101.0 angstrom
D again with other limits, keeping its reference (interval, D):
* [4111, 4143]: 4117.0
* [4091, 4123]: 4101.0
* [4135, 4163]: 4157.0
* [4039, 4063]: 4049.0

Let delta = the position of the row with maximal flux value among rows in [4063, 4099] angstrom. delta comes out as 4065.0 angstrom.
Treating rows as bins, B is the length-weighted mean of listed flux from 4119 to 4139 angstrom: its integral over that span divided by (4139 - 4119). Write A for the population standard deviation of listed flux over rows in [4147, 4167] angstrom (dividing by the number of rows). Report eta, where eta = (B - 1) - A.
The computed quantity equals -0.08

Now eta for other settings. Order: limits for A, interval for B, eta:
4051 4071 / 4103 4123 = -0.20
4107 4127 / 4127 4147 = -0.08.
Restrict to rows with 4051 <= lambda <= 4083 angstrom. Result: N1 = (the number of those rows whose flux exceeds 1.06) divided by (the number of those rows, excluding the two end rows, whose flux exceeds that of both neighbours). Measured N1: 0.5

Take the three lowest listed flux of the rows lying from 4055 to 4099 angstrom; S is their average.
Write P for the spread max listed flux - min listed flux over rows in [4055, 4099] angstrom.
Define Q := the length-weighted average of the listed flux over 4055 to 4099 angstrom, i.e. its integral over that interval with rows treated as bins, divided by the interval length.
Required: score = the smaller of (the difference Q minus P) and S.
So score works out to 0.67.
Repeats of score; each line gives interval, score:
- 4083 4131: 0.41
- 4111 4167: 0.73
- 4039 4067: 0.80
